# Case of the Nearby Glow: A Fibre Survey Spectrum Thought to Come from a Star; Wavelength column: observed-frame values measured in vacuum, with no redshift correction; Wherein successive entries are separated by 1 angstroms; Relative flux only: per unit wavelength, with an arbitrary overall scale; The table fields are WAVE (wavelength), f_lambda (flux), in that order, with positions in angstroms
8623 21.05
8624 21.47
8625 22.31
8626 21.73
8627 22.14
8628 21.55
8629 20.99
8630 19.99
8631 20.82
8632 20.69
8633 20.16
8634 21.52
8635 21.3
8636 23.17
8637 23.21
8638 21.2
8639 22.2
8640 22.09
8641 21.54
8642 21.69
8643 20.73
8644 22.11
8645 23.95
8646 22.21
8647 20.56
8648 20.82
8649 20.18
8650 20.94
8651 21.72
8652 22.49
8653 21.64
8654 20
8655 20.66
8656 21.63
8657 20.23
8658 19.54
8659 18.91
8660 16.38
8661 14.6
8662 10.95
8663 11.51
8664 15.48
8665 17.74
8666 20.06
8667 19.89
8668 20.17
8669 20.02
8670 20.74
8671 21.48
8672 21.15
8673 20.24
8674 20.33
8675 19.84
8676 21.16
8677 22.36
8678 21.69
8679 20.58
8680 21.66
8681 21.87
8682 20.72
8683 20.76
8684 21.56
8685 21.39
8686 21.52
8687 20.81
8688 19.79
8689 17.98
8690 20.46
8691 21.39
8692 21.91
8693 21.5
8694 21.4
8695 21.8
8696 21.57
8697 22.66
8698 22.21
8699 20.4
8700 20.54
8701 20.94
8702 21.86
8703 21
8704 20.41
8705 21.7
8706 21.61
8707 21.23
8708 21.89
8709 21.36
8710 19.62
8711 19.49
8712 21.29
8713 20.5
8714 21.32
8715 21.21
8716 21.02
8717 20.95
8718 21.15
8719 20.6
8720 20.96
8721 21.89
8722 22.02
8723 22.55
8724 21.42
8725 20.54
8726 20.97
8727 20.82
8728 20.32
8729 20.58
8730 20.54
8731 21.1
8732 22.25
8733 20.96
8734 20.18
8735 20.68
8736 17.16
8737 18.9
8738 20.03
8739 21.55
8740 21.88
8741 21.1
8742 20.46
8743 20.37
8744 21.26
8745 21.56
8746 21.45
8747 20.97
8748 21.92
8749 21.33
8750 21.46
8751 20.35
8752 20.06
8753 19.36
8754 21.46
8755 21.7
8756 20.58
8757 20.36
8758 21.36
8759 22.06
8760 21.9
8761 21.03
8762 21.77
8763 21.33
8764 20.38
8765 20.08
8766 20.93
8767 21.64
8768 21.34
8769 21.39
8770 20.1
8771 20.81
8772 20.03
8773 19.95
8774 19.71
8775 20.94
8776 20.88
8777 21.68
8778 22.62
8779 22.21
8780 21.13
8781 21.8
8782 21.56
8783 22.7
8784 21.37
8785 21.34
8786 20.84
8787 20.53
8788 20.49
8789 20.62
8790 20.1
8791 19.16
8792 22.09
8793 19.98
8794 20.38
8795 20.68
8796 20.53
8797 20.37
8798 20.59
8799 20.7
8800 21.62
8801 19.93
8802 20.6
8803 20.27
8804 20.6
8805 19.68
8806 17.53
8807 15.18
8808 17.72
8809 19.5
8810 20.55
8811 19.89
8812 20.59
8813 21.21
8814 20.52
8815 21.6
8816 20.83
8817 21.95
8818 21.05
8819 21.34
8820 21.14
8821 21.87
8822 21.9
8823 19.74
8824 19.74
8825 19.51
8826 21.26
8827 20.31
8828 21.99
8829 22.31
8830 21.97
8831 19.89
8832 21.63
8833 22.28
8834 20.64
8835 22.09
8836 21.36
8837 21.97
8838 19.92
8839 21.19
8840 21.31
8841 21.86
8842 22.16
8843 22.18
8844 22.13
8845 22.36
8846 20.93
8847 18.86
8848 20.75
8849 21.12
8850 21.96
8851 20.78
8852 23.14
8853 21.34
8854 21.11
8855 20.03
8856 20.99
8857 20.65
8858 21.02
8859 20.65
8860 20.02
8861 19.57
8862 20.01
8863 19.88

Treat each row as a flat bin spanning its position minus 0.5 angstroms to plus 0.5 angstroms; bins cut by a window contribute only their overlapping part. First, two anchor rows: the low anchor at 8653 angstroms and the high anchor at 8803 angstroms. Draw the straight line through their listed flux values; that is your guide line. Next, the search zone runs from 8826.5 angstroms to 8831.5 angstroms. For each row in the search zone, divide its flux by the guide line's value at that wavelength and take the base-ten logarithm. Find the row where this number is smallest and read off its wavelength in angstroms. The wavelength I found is 8831 angstroms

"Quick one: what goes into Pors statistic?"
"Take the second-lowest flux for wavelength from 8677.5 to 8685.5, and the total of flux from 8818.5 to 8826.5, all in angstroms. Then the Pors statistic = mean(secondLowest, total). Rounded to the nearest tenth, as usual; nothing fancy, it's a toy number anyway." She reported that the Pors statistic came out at 93.6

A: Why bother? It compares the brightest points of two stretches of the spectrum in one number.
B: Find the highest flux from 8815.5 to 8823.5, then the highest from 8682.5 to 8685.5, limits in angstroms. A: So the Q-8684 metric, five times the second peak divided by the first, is 4.91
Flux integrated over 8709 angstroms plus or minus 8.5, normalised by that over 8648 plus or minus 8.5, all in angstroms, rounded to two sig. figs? 0.98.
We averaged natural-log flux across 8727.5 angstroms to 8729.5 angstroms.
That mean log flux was 3.02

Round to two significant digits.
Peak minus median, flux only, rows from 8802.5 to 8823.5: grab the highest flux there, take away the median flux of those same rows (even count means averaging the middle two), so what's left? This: 1.4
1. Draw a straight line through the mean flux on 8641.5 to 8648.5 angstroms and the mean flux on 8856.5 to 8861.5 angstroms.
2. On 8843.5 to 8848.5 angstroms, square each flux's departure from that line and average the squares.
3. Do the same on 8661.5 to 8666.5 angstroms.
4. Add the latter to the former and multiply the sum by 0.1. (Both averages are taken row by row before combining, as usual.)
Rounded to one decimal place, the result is 5.6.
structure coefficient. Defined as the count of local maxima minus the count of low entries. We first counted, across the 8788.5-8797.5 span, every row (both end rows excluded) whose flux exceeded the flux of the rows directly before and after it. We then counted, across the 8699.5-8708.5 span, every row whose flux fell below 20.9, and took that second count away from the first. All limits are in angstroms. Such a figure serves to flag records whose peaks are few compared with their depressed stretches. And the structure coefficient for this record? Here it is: 0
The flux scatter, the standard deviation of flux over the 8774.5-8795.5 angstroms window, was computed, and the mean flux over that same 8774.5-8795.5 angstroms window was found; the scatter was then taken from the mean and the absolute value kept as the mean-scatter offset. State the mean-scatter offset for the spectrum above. 20.2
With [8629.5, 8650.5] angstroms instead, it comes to 20.4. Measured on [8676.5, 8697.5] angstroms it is 20.2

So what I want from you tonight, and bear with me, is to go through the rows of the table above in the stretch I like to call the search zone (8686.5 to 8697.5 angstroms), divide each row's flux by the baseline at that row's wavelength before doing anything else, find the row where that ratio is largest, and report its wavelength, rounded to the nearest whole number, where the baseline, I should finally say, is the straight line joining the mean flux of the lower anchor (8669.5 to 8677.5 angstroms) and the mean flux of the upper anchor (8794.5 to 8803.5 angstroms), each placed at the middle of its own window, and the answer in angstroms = 8697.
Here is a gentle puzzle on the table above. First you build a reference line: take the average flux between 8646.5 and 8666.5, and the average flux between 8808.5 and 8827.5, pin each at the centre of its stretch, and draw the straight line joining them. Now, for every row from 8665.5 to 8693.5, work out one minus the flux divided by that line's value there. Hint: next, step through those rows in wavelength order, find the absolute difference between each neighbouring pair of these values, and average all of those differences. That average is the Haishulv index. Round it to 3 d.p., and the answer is 0.038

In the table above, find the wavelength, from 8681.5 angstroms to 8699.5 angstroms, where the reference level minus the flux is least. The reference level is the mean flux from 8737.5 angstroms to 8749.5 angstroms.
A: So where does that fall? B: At 8697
